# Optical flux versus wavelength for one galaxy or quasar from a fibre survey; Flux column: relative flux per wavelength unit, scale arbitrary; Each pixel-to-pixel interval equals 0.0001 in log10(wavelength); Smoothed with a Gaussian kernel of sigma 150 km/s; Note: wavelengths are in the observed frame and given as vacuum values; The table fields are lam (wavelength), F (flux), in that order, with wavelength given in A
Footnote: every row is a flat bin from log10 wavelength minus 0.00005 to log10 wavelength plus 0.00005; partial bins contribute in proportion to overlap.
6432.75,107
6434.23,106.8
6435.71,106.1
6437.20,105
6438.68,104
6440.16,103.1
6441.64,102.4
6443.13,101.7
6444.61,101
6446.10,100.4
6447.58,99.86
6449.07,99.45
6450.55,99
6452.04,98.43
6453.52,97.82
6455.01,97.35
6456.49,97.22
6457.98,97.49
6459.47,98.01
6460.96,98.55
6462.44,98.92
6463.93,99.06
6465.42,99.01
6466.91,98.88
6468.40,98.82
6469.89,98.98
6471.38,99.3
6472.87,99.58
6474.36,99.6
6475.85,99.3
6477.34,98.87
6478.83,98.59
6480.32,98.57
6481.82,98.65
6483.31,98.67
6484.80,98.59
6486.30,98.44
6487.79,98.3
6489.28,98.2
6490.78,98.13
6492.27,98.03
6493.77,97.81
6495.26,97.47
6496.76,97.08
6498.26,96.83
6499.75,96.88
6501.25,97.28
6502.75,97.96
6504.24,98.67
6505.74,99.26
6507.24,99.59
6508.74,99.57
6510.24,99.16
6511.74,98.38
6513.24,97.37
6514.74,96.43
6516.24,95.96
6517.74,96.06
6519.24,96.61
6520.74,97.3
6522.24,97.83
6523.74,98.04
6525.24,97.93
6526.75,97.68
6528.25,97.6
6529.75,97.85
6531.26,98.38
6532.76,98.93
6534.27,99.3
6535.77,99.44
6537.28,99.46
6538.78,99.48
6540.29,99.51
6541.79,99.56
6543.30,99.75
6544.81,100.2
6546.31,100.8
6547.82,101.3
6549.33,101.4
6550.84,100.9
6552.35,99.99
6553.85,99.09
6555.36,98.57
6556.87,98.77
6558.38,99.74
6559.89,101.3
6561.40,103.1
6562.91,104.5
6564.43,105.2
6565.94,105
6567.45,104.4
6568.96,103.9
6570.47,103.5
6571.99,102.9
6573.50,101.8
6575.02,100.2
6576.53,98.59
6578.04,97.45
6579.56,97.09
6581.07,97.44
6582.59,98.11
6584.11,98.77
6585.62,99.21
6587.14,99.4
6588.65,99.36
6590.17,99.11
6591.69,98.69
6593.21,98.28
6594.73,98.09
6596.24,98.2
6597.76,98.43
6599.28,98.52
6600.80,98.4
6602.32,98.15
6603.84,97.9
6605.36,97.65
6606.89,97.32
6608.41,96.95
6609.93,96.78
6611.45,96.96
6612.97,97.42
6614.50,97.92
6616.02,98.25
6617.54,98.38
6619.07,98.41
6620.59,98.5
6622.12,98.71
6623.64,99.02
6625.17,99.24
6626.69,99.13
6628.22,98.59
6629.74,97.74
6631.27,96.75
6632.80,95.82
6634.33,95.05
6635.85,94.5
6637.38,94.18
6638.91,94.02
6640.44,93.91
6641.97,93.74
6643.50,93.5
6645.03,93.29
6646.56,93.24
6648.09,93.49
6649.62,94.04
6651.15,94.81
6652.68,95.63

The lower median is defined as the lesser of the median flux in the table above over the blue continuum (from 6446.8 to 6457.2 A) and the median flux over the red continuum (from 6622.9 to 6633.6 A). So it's 98.4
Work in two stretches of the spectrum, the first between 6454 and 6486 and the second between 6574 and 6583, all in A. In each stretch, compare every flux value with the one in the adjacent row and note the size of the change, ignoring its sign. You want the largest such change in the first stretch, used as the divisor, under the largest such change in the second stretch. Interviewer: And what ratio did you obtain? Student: 3.0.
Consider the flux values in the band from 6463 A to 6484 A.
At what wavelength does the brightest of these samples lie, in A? 6474.36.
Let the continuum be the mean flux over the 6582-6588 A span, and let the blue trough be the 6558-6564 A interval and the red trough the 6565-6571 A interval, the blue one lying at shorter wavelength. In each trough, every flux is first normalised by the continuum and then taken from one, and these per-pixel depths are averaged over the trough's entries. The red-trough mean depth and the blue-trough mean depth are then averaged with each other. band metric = -0.044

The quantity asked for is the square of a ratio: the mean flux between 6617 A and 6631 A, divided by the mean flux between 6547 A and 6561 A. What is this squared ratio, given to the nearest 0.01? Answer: 0.97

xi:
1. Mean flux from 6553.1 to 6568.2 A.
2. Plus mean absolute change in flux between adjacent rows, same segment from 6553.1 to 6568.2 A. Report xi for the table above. 102.9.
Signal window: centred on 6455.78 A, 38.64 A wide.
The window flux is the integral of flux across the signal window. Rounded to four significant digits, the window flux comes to 3854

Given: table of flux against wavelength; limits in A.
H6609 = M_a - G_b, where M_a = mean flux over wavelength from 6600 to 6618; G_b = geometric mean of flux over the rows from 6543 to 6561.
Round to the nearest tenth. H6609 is -2.5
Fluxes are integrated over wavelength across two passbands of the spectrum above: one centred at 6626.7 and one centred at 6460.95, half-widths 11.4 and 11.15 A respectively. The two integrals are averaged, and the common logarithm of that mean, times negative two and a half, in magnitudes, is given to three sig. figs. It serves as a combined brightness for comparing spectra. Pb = -8.36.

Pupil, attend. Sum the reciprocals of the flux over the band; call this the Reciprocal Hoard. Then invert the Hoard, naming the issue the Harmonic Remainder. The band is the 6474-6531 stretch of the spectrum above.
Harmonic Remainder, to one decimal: 2.6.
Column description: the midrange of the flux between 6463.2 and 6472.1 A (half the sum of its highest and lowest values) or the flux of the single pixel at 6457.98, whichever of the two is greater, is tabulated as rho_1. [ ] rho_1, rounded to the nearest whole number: 99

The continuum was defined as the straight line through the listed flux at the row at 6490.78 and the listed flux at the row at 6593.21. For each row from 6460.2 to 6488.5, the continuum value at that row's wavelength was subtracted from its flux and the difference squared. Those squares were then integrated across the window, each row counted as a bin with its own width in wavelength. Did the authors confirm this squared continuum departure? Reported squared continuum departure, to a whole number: 21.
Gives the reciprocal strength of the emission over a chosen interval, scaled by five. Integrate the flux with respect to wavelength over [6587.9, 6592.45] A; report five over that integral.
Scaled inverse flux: 0.0111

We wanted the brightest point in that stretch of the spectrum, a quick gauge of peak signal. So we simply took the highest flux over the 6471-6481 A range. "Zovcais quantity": 99.6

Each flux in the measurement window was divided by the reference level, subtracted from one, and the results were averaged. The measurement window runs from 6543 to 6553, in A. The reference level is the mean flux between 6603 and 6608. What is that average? -0.03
